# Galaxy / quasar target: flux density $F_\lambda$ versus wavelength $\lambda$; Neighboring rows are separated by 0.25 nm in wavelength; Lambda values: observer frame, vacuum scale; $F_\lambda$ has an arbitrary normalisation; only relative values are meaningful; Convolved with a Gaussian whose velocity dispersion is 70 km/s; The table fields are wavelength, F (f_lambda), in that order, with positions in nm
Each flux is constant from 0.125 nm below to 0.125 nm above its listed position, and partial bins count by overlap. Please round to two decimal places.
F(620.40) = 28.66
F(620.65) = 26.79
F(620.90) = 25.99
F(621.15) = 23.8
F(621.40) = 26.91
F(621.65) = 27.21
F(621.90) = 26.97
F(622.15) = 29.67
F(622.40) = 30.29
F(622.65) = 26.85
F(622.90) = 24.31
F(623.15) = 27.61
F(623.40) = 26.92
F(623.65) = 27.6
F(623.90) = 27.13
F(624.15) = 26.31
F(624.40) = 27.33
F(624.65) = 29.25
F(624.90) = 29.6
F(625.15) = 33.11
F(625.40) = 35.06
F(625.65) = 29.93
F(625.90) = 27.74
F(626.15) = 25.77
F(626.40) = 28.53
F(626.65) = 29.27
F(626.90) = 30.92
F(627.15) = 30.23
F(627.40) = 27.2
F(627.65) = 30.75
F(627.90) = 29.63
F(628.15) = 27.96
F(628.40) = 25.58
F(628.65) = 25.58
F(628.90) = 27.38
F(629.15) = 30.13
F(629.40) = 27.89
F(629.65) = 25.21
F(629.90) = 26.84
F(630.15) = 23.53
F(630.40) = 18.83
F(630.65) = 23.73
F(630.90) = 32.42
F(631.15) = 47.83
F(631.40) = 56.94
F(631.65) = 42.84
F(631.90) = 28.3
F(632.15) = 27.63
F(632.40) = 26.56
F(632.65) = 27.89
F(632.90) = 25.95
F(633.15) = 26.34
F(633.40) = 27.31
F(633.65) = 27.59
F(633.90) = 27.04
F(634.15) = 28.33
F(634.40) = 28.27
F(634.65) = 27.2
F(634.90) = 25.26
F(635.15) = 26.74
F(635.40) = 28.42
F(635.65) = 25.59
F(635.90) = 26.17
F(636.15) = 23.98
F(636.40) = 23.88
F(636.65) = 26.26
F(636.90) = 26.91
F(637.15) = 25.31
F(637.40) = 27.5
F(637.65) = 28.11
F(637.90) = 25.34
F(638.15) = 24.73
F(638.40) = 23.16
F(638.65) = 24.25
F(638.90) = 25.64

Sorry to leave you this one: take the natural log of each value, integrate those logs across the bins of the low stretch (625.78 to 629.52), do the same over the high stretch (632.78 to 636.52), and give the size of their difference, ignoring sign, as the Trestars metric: 0.24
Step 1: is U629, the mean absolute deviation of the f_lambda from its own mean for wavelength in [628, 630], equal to 1.3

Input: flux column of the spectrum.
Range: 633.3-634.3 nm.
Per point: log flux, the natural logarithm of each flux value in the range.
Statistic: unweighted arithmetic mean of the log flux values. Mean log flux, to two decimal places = 3.32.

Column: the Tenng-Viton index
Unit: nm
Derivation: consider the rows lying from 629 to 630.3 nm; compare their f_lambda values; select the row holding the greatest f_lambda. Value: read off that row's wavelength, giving 629.15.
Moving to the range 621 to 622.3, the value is 622.15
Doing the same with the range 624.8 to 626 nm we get 625.40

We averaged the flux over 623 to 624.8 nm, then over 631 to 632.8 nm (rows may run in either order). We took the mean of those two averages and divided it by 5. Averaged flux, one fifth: 6.4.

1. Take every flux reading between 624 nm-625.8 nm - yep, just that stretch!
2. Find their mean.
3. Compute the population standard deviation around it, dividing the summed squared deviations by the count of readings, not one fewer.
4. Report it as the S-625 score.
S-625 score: 2.8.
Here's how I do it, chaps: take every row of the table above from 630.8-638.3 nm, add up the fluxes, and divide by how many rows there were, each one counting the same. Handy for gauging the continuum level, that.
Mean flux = 29.1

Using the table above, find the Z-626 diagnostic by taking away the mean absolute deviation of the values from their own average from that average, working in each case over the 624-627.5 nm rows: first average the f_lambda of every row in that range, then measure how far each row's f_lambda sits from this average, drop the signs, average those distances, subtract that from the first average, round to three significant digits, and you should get 27.4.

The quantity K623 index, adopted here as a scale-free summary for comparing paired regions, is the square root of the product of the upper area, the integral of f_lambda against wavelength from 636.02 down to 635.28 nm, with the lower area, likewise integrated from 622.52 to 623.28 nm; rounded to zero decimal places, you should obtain 20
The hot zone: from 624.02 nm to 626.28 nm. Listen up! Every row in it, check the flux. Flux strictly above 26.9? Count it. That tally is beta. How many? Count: 7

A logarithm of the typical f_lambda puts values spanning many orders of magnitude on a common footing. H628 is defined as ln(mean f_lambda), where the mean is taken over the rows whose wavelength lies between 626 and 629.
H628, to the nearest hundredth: 3.34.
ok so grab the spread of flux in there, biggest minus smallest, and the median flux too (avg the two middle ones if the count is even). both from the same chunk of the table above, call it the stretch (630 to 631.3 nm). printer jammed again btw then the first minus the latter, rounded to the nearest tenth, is 5.3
